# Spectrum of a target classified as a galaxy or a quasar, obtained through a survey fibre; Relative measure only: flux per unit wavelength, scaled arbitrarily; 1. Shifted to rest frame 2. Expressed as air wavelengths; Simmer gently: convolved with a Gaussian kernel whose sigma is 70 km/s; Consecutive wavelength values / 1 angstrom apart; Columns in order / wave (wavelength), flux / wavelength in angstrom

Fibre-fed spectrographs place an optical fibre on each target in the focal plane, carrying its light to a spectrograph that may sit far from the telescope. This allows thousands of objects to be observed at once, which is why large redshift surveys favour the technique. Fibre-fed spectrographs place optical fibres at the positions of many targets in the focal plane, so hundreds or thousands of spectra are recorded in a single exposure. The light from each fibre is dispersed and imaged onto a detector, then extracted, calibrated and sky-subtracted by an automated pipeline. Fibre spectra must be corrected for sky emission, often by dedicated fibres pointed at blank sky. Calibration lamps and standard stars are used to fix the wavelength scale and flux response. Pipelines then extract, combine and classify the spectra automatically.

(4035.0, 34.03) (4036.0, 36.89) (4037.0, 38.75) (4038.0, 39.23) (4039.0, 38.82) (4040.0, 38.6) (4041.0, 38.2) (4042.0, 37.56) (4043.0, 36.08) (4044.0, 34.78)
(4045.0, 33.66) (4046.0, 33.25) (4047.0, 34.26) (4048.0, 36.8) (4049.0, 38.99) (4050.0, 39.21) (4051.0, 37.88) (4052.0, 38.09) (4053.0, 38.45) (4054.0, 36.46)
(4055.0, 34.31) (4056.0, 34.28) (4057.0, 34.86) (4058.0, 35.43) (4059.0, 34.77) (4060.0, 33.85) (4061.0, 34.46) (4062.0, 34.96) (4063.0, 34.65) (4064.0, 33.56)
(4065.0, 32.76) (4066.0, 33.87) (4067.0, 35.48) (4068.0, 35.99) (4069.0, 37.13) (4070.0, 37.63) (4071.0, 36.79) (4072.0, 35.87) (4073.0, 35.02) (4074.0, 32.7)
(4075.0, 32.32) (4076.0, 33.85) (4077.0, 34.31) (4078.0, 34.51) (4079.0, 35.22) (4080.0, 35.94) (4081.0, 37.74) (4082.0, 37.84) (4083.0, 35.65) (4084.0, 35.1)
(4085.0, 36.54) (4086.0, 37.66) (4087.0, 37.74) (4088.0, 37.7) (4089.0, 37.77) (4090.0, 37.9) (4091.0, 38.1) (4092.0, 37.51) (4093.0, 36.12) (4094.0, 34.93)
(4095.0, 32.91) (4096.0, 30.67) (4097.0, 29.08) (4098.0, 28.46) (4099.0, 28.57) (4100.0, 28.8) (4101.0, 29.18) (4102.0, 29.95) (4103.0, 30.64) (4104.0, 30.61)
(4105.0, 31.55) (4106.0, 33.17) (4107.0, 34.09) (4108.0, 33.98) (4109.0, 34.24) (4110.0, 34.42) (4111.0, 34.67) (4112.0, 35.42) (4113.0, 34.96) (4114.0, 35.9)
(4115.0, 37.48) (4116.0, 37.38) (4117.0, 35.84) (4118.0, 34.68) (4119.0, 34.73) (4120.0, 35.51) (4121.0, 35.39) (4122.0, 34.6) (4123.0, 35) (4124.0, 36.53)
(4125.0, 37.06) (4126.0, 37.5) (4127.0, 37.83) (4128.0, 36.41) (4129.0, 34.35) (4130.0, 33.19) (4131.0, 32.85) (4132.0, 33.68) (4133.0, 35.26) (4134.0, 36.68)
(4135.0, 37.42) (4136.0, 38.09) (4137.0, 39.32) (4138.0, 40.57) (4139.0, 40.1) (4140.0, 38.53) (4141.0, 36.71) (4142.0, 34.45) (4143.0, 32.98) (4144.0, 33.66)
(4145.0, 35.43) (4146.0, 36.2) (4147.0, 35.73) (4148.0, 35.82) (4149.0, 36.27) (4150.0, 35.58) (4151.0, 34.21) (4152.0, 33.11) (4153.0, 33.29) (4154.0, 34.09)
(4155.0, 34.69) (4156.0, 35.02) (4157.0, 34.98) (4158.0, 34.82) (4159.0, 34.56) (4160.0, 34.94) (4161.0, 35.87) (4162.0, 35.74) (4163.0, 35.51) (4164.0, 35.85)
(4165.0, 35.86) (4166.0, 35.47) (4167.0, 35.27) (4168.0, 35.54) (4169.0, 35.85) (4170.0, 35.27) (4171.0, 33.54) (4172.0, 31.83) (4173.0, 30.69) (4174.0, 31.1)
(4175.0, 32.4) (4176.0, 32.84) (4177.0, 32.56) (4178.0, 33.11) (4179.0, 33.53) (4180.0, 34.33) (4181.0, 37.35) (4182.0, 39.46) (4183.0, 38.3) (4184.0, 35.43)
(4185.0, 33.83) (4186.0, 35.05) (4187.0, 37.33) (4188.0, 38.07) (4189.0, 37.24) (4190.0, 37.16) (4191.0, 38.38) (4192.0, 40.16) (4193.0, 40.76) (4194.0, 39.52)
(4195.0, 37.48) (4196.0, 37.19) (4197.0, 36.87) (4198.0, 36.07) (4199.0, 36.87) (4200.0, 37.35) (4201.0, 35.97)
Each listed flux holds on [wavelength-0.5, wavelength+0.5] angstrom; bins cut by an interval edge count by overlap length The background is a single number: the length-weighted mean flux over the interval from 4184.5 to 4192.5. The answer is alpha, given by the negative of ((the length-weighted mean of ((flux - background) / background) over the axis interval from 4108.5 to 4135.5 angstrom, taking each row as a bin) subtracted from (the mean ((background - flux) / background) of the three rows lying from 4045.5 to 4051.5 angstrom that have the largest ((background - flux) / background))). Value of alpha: -0.108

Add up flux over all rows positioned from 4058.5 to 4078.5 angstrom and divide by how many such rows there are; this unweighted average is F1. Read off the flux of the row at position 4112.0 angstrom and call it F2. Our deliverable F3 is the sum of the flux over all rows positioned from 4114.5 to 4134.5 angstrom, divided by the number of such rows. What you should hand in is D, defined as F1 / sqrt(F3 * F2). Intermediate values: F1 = 34.7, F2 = 35.42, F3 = 35.6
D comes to 0.98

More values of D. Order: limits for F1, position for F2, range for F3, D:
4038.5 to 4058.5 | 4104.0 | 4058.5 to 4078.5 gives 1.12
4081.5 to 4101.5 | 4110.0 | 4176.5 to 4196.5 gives 0.97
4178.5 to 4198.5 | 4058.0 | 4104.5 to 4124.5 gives 1.06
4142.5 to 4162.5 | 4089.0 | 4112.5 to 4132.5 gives 0.95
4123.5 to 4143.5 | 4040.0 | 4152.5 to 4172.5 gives 0.99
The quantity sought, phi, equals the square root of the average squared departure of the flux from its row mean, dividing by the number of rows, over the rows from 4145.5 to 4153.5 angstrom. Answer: 1.2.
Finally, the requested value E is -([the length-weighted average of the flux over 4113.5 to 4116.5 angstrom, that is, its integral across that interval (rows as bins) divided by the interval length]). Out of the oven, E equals -37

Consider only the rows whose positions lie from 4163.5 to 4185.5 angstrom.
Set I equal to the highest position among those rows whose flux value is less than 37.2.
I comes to 4185.0 angstrom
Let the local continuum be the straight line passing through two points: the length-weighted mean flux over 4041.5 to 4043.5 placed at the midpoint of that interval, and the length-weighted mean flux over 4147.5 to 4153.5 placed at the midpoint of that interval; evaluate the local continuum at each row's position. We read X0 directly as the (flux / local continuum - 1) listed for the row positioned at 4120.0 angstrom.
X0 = 0.01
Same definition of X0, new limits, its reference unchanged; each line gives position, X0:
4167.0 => 0.03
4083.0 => -0.01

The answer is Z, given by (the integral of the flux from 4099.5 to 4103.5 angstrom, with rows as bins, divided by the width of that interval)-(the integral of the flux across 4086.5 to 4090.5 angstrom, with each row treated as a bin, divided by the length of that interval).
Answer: -8.1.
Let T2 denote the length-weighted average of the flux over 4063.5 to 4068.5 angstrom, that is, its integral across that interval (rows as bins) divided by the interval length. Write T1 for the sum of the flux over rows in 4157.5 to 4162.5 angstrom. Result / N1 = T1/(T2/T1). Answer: 902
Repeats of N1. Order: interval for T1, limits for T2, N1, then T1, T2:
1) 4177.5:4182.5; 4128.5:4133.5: 933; 178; 33.9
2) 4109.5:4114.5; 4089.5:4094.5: 833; 175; 36.9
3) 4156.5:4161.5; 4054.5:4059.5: 884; 175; 34.7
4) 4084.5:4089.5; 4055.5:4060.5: 1014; 187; 34.6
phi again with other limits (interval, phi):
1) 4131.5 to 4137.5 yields 1.8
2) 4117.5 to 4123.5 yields 0.4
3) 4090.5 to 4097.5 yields 3.2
